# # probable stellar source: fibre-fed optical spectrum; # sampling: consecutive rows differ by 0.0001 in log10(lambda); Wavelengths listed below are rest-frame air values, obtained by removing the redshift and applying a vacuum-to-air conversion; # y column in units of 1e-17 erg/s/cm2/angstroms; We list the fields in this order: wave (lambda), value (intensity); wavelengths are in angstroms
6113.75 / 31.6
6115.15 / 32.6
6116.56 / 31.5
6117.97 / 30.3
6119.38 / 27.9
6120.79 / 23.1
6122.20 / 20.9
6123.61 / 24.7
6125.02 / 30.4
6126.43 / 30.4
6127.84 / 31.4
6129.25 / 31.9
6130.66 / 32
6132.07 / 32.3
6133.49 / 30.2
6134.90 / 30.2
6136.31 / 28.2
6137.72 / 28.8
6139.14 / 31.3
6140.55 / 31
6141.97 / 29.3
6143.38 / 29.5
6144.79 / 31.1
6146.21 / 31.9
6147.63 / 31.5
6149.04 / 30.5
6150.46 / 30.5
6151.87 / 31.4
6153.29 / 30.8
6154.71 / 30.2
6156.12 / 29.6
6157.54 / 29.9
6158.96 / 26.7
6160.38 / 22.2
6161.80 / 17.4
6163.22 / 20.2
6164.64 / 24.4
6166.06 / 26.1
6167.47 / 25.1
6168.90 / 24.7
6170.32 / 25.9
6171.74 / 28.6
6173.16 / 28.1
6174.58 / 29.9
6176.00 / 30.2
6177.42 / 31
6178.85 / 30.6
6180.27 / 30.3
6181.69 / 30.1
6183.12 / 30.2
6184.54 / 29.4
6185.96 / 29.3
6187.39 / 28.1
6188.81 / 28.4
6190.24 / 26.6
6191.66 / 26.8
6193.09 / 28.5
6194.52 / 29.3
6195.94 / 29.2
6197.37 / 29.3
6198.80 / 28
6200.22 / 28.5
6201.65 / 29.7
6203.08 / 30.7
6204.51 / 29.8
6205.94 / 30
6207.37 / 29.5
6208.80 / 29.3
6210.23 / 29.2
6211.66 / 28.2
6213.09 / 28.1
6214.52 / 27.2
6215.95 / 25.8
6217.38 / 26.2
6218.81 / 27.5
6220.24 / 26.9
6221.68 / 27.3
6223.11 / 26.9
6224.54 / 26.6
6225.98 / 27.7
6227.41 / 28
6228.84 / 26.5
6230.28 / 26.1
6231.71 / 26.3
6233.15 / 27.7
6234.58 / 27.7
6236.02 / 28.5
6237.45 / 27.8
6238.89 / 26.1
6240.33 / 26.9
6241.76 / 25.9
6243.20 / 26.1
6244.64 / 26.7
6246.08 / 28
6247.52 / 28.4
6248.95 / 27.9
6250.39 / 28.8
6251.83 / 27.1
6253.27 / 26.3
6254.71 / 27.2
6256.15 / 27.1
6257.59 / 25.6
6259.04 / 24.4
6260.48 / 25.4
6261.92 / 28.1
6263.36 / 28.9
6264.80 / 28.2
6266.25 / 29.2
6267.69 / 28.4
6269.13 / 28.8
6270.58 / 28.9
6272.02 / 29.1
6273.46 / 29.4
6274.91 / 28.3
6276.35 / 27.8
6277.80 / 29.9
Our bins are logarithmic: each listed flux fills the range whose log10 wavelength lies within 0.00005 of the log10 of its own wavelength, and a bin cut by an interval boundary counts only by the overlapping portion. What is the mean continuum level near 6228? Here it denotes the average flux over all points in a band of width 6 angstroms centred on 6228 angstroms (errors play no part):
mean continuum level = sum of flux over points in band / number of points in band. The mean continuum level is 27.1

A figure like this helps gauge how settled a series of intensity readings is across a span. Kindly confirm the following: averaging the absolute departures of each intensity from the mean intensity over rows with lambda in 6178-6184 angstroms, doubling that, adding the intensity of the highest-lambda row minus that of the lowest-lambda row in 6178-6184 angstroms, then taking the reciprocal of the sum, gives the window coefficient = -10.0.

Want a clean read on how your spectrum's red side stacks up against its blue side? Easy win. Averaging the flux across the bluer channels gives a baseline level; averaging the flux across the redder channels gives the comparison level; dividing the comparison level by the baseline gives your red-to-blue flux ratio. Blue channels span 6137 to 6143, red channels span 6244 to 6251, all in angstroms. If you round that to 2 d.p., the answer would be 0.93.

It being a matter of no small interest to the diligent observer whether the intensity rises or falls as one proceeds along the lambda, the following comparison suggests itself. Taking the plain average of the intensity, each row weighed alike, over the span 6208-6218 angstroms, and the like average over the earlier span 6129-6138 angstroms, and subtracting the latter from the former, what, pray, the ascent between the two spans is -2.8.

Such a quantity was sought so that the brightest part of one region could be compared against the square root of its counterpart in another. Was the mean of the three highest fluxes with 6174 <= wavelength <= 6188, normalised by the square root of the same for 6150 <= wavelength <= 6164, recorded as 5.5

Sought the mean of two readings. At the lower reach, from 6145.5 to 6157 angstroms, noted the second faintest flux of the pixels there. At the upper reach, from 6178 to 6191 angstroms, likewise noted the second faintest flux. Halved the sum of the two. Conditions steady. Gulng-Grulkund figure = 29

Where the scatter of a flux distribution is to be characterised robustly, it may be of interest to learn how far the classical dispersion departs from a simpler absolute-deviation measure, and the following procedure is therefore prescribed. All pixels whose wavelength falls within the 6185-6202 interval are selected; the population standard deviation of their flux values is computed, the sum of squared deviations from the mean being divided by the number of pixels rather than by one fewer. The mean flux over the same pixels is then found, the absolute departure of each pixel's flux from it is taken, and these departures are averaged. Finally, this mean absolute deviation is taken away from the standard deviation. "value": 0.20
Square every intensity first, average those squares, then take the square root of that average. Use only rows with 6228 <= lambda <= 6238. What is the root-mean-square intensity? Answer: 27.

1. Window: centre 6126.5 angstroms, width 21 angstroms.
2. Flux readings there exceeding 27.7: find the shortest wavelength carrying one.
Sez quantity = 6116.56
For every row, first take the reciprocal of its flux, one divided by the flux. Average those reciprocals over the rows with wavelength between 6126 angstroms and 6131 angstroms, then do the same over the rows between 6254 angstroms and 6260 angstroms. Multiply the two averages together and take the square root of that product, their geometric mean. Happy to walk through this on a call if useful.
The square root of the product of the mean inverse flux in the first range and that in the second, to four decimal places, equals 0.0350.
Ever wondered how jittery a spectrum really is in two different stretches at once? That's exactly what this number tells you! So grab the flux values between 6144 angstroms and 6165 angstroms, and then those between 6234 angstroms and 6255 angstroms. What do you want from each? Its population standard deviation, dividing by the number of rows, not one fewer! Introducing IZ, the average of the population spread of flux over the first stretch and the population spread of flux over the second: 2.7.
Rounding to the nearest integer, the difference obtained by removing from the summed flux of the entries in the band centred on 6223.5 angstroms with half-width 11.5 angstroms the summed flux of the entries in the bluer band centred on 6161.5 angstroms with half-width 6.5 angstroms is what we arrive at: 211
